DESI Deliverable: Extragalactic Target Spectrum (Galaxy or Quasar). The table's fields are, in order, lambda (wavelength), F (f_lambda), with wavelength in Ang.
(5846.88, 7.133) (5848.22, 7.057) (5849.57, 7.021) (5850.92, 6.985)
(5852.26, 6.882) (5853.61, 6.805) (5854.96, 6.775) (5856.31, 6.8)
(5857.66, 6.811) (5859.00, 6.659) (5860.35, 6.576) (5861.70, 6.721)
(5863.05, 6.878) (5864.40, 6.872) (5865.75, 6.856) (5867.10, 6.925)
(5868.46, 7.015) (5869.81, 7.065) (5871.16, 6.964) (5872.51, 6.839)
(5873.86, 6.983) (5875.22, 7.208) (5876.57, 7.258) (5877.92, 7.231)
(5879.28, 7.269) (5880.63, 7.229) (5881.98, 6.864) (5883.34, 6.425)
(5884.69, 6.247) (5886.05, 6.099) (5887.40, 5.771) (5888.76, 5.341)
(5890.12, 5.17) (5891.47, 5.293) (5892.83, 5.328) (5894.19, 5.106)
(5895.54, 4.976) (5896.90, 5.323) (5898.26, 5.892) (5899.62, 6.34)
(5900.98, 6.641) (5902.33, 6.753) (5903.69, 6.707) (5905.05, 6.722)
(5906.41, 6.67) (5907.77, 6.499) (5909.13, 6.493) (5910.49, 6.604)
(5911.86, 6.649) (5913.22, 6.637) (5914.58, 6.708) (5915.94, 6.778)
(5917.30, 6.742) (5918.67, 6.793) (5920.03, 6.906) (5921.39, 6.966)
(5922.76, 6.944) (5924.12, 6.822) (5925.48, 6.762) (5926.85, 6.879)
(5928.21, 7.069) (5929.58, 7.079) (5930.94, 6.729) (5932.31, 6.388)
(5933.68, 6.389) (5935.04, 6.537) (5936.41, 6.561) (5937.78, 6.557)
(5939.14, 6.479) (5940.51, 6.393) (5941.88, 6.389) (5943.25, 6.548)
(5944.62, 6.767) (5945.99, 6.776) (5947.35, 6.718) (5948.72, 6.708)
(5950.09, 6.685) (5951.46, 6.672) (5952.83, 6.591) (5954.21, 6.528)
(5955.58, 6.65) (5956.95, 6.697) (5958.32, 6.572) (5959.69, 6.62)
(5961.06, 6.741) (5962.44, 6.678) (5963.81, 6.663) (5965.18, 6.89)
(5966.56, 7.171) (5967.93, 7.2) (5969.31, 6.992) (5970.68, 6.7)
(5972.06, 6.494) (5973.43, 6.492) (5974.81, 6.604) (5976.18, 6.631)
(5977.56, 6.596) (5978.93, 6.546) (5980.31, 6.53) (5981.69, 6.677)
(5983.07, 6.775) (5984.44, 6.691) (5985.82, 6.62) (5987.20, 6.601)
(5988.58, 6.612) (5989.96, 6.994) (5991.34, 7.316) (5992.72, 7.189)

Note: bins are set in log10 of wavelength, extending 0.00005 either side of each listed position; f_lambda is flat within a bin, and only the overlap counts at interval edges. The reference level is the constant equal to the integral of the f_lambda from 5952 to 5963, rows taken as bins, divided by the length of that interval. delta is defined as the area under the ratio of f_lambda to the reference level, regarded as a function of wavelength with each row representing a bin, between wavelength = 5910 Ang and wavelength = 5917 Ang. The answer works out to 7.05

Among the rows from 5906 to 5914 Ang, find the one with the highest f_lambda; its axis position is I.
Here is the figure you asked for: 5906.41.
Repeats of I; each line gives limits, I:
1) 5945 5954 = 5945.99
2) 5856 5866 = 5863.05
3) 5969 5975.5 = 5969.31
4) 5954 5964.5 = 5961.06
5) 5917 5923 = 5921.39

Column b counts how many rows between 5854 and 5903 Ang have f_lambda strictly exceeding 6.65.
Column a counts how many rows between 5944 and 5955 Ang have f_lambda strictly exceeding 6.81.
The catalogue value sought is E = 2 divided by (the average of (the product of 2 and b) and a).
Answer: 0.10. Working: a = 0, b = 21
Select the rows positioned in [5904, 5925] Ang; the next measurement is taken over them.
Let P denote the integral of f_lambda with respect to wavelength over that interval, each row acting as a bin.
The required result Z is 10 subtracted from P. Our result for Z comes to 131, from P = 141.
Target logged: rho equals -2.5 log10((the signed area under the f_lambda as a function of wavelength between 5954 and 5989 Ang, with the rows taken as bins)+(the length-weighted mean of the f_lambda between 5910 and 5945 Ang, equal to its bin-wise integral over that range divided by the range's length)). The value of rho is -5.955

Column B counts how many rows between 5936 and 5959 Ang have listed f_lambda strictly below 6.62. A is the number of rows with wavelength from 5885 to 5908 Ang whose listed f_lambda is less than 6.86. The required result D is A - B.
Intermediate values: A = 17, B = 9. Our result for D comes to 8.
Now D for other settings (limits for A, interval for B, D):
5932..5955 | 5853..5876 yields 16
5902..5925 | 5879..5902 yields 1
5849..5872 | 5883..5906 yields -5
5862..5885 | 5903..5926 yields 1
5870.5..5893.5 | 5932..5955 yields -2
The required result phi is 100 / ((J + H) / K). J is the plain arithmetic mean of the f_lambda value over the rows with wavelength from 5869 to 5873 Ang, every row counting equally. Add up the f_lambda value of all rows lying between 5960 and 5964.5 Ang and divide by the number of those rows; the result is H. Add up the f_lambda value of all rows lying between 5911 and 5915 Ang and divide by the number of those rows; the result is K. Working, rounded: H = 6.69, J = 7.0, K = 6.66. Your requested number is 48.8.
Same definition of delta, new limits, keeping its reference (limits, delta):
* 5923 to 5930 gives 7.31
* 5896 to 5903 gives 6.50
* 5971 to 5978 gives 6.93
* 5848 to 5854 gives 6.29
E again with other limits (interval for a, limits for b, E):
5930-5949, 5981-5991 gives 0.50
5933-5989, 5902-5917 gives 0.25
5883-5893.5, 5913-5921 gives 0.40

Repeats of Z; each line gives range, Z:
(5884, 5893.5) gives 43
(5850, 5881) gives 205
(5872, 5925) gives 331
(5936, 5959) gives 142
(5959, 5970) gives 66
